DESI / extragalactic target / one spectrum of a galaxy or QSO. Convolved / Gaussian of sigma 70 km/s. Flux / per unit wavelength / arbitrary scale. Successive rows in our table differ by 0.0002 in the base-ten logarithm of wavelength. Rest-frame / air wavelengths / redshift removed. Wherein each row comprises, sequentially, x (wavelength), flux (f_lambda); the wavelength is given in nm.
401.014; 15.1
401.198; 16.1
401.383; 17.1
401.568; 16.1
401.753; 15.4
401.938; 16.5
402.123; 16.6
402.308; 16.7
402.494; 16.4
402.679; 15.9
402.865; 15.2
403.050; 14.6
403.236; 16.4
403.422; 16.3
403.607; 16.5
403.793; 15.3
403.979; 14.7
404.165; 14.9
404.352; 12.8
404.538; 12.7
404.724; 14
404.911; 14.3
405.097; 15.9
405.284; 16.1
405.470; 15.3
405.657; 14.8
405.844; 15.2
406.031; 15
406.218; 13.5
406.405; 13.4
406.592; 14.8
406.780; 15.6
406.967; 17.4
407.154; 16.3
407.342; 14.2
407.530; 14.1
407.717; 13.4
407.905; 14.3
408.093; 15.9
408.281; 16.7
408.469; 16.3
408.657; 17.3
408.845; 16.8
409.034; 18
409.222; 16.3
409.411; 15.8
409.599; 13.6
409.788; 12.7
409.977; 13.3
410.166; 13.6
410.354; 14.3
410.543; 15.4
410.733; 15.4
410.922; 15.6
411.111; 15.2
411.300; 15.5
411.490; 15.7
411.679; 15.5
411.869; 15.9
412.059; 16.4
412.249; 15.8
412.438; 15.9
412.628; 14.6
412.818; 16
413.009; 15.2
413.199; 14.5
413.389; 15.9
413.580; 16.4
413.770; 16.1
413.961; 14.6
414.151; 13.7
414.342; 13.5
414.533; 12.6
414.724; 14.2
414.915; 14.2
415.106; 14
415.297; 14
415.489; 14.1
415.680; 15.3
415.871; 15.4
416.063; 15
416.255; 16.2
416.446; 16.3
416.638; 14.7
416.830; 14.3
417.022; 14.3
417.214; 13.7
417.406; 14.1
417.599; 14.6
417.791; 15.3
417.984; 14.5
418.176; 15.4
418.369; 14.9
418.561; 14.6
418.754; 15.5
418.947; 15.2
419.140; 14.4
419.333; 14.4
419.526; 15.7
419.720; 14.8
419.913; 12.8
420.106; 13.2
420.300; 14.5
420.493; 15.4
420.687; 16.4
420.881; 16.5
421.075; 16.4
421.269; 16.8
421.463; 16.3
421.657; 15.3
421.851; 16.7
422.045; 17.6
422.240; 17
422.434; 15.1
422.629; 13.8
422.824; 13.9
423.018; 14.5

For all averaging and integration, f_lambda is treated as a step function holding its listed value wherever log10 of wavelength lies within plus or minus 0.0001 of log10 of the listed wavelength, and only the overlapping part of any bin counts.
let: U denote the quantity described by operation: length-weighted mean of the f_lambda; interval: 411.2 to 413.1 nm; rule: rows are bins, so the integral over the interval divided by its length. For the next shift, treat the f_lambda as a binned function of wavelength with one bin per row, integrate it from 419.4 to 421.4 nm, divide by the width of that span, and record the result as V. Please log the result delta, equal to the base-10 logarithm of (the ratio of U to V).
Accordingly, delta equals 0.011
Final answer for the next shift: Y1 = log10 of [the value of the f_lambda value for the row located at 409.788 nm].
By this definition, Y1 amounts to 1.10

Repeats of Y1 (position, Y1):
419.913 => 1.11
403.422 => 1.21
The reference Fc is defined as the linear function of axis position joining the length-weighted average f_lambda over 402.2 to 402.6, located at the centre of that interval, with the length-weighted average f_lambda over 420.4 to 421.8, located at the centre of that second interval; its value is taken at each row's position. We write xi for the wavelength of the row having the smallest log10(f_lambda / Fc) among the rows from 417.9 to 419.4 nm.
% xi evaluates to 419.140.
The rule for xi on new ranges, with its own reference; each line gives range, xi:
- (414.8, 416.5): 415.106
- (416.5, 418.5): 417.214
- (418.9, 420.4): 419.913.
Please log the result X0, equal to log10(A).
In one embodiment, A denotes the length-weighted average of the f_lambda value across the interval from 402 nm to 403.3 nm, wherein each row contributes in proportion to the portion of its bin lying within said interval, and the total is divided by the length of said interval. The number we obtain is 1.203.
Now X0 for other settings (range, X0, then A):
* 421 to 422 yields 1.214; 16.4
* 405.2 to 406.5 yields 1.169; 14.8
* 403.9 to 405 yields 1.142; 13.9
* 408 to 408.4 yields 1.212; 16.3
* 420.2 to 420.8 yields 1.189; 15.4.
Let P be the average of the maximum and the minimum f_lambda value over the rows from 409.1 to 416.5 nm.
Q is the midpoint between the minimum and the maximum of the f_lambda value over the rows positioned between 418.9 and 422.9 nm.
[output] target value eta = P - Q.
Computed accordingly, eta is -0.7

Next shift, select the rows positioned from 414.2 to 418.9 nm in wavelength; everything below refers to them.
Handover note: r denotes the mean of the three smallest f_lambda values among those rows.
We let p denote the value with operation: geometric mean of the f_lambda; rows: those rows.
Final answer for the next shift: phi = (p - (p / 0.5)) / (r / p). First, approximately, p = 14.6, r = 13.27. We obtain -16.0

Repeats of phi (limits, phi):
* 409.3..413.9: -17.4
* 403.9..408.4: -16.8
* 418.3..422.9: -17.5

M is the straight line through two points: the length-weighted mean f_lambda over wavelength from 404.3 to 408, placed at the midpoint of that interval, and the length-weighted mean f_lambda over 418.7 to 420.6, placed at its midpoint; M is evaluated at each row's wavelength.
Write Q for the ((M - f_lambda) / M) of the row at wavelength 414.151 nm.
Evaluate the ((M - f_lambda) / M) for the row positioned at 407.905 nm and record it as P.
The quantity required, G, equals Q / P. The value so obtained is 2.5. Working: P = 0.02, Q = 0.06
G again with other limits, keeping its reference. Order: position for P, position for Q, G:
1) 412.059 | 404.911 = -0.2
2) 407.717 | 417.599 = 0.0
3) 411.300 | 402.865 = 0.6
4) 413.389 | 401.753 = 0.5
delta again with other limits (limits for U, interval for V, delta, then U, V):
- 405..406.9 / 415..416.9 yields 0.002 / 15.0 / 14.9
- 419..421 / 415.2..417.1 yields -0.004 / 14.8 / 15.0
